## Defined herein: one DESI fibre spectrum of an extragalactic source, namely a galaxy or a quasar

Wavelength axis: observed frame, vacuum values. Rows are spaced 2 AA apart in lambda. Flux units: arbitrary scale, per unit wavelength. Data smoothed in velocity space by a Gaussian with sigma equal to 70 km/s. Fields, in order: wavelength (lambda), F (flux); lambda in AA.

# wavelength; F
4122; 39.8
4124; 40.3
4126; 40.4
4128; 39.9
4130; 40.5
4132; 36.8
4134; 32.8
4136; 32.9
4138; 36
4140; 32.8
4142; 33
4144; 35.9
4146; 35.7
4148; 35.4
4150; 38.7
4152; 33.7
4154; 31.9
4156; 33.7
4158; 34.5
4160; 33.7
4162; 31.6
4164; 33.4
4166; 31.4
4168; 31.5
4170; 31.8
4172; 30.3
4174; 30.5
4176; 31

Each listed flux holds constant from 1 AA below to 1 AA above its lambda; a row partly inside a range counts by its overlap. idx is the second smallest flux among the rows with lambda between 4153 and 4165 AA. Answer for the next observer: 31.9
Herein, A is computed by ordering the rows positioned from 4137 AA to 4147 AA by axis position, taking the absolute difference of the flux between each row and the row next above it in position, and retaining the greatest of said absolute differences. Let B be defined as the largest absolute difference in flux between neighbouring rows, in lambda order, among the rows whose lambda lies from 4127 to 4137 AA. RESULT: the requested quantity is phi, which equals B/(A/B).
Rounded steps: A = 3.2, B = 4.0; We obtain 5.0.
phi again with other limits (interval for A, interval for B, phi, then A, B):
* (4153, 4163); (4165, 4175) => 1.1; 2.1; 1.5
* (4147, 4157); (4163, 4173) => 0.8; 5.0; 2.0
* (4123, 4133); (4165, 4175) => 0.6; 3.7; 1.5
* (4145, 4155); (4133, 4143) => 2.0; 5.0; 3.2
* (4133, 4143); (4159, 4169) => 1.4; 3.2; 2.1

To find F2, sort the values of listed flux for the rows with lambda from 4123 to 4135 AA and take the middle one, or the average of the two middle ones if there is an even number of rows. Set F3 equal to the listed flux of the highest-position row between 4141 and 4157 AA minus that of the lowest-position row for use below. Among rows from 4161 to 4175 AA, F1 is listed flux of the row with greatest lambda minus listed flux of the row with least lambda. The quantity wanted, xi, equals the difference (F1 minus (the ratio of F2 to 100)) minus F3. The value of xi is -2.2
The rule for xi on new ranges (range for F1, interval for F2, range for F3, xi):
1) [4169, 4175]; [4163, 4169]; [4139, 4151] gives -7.5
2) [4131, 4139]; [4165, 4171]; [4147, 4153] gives 0.6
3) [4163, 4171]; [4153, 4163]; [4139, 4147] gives -4.8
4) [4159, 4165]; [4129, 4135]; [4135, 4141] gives -0.6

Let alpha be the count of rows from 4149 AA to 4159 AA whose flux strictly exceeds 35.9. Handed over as 1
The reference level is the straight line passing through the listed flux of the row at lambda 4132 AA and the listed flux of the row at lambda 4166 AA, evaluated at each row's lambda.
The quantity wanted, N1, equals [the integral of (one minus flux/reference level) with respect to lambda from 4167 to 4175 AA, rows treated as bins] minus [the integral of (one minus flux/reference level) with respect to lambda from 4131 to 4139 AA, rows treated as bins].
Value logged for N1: -0.5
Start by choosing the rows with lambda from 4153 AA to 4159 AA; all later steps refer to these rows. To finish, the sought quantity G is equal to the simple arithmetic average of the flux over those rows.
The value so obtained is 33.4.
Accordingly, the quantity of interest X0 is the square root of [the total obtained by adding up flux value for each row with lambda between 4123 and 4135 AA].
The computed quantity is 15.2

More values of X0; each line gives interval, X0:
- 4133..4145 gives 14.3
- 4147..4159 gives 14.4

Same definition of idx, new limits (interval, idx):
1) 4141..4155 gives 33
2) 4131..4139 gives 32.9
